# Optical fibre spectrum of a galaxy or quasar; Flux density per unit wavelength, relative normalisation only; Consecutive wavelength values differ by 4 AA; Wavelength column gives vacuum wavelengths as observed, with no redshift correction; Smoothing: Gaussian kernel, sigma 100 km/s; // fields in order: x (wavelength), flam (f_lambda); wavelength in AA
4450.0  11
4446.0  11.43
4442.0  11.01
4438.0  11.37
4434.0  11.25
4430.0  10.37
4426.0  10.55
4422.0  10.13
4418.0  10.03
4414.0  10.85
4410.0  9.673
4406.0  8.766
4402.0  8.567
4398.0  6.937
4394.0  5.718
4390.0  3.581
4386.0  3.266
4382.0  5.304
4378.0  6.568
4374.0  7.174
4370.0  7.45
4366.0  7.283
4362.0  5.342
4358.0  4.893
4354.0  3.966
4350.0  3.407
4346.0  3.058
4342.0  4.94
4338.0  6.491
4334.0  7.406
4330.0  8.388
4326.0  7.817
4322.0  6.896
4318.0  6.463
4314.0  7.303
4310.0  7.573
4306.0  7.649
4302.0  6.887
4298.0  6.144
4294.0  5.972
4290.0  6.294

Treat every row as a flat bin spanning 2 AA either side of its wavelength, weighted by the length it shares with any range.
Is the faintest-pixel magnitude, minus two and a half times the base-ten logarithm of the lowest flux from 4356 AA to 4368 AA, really -1.7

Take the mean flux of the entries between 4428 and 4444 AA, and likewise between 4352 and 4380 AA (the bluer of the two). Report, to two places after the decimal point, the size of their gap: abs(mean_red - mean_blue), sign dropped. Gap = 4.90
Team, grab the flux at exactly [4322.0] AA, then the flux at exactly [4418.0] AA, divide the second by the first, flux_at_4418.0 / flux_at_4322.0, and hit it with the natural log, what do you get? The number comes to 0.37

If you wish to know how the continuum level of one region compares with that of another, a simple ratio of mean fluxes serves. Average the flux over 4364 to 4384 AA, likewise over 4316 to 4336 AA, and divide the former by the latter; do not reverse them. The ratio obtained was 0.91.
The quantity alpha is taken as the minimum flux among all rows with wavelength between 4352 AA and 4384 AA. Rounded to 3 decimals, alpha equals 3.966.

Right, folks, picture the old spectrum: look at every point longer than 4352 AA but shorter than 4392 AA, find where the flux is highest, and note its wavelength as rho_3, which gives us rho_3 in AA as 4370.0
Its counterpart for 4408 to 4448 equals 4446.0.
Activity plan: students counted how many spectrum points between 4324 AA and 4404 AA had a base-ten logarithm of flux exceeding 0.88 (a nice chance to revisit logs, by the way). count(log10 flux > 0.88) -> 3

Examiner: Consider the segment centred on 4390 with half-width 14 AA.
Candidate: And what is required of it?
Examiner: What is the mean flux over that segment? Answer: 5.7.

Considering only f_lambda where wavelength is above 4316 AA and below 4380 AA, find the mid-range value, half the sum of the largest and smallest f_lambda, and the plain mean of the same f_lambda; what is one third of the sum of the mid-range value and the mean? 3.9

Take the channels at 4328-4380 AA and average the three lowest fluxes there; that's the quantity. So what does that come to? 3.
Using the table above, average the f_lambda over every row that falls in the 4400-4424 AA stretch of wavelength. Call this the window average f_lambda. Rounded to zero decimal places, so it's 10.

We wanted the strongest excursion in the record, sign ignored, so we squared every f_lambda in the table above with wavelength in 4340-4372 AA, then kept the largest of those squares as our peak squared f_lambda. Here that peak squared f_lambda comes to 56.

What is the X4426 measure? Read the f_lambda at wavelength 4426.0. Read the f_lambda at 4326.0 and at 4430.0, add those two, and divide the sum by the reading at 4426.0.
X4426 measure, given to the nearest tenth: 1.7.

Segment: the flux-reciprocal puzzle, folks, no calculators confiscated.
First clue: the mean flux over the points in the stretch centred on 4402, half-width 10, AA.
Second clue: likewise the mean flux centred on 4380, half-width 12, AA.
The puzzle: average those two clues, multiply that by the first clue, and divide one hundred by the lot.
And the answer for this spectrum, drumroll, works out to 1.9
